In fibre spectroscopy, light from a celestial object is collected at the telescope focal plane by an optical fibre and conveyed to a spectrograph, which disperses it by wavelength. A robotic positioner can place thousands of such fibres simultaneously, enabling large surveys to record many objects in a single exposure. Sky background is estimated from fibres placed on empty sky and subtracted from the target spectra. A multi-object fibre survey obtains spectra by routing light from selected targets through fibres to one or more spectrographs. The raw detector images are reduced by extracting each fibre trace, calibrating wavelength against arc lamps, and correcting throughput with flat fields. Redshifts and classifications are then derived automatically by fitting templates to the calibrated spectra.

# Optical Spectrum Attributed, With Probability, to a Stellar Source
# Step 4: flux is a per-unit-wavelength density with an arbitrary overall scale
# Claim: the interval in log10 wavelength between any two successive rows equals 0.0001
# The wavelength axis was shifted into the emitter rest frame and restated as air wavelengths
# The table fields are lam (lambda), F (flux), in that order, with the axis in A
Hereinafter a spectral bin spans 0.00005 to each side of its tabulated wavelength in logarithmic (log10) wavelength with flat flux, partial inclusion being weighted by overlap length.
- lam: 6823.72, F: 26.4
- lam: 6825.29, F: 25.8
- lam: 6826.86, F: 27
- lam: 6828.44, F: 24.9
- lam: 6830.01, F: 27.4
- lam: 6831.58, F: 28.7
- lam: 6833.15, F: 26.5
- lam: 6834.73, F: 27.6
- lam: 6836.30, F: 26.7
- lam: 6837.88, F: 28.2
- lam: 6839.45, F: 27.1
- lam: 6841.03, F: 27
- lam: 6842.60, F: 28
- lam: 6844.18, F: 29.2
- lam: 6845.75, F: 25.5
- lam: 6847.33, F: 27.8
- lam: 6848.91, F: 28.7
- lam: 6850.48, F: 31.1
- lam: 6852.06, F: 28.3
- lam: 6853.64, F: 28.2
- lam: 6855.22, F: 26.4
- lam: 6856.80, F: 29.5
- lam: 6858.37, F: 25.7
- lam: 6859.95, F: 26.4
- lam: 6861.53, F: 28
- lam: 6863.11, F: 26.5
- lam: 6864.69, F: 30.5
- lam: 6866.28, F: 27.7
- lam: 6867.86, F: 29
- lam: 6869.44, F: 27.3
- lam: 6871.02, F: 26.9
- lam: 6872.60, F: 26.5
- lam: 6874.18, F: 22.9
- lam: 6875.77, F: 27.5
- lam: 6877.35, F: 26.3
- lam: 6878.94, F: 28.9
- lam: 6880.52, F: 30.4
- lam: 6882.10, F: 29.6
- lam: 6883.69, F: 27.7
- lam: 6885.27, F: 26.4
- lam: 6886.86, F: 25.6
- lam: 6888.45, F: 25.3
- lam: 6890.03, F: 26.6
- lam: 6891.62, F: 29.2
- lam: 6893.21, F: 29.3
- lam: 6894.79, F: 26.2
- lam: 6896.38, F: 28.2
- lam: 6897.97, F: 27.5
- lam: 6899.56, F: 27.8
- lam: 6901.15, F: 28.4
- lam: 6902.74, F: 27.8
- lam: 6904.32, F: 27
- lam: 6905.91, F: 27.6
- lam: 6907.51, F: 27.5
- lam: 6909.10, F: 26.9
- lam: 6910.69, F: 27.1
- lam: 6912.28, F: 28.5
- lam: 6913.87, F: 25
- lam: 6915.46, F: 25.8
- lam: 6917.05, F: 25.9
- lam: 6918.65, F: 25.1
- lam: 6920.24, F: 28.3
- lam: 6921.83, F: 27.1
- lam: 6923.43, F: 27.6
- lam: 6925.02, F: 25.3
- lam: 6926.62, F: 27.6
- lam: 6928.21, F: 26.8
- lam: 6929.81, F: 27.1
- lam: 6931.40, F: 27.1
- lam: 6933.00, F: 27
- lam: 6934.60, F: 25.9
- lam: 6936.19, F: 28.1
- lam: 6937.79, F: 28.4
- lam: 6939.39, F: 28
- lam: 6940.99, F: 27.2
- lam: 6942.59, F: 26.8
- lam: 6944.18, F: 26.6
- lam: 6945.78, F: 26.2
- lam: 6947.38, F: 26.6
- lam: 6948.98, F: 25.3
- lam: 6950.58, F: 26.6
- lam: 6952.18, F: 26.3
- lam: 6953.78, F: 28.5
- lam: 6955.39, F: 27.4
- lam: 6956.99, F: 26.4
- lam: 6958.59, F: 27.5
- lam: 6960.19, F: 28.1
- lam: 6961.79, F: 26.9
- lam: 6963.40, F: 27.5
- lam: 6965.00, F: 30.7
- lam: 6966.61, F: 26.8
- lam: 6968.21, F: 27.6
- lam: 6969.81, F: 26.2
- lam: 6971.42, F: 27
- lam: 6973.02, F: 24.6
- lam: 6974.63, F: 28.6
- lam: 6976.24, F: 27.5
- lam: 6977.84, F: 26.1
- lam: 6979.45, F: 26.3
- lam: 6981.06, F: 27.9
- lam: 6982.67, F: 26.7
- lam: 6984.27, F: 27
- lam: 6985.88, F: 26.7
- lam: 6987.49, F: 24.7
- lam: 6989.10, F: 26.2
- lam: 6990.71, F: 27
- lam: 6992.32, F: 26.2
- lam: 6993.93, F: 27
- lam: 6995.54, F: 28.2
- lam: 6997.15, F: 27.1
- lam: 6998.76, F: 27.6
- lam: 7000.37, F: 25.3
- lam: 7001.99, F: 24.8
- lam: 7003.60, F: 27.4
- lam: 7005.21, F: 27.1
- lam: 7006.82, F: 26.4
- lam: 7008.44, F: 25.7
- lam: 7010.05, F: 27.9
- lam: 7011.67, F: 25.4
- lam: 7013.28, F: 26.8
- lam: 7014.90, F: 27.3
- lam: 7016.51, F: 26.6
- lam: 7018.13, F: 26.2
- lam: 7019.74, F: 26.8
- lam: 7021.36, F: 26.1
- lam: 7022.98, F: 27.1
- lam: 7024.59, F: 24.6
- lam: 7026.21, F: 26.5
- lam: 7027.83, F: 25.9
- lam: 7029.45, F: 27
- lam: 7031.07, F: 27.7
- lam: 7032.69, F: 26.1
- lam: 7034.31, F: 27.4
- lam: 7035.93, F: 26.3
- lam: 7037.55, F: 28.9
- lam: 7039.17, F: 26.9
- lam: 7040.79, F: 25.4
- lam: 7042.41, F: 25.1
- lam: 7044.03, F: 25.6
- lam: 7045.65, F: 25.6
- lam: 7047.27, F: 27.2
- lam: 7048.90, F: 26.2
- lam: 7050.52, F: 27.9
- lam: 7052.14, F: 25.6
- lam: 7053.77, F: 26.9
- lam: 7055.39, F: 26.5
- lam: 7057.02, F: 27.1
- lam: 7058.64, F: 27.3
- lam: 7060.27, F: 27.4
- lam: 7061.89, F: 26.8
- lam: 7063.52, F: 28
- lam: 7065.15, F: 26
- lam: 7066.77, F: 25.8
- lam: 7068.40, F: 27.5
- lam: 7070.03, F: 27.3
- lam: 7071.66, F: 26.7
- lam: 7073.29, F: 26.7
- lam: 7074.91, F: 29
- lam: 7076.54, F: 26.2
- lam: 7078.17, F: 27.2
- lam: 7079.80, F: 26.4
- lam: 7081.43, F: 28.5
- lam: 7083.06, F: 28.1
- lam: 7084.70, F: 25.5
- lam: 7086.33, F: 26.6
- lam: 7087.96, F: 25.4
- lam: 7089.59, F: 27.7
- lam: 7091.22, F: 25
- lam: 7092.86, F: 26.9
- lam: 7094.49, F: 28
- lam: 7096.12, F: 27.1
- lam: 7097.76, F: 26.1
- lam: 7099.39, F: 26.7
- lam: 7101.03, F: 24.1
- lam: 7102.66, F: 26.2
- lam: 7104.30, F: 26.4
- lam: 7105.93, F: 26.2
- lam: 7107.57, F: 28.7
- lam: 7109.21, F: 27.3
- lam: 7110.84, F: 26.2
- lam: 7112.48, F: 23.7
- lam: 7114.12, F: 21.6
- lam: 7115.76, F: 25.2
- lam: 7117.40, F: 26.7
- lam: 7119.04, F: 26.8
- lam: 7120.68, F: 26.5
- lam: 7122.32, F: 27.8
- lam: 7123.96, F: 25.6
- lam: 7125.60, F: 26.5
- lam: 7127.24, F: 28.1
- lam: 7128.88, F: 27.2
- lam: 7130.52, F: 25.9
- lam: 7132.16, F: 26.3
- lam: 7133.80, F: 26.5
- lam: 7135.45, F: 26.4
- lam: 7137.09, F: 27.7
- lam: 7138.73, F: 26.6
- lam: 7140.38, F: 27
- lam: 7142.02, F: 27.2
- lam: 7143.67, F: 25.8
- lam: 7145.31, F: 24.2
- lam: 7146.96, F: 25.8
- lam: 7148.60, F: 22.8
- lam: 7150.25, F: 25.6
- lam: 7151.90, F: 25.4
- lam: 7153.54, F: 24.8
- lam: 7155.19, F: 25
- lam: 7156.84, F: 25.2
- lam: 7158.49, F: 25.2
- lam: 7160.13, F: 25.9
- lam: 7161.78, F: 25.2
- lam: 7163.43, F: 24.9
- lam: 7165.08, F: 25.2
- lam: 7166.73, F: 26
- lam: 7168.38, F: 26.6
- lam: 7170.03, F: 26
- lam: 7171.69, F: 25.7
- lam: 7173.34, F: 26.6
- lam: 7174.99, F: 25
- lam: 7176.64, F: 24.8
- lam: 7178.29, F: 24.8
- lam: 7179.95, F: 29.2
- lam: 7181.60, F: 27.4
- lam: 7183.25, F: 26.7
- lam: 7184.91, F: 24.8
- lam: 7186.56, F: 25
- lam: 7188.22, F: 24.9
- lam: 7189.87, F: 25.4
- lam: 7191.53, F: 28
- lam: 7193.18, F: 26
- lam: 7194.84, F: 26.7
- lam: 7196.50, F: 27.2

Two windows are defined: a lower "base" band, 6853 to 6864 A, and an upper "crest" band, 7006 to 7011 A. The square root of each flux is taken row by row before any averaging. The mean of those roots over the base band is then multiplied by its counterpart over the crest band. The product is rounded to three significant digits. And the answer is 26.9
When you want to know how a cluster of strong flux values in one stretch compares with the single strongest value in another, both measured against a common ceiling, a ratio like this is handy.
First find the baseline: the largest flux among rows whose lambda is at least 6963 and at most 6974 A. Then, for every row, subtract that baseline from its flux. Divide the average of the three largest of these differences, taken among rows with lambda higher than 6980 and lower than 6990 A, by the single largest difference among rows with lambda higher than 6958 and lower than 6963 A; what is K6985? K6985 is 1.3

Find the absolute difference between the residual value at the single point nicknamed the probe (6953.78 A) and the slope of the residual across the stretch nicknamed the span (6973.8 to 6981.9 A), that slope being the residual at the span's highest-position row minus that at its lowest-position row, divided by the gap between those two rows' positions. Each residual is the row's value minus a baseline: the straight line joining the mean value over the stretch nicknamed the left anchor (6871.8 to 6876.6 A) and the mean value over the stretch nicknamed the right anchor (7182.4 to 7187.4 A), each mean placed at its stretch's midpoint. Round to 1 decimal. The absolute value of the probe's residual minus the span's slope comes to 3.0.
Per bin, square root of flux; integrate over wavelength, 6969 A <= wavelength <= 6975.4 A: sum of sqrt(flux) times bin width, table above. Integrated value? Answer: 33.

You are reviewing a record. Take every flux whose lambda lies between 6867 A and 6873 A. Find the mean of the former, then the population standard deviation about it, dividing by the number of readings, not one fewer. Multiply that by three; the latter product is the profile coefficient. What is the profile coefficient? 2.9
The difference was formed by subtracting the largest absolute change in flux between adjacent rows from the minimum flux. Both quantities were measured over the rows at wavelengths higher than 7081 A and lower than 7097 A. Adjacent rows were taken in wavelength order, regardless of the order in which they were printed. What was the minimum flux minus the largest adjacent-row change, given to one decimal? 22.3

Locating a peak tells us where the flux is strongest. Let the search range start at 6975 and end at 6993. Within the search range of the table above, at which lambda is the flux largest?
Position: 6981.06 A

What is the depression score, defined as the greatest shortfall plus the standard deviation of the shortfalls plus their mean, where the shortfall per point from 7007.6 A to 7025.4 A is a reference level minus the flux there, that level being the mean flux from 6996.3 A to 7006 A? 3.0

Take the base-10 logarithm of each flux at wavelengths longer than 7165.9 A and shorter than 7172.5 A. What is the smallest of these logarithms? 1.41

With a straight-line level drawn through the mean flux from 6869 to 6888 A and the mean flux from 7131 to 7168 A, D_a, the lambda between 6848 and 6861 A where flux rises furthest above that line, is 6850.48 A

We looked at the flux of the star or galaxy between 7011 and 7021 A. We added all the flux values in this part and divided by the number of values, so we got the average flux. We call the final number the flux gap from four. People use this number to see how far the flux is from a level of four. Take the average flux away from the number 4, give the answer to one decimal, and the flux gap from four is -22.5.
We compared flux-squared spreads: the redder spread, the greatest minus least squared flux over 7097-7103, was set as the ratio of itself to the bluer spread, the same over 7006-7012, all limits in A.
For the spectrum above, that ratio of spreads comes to 1.0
